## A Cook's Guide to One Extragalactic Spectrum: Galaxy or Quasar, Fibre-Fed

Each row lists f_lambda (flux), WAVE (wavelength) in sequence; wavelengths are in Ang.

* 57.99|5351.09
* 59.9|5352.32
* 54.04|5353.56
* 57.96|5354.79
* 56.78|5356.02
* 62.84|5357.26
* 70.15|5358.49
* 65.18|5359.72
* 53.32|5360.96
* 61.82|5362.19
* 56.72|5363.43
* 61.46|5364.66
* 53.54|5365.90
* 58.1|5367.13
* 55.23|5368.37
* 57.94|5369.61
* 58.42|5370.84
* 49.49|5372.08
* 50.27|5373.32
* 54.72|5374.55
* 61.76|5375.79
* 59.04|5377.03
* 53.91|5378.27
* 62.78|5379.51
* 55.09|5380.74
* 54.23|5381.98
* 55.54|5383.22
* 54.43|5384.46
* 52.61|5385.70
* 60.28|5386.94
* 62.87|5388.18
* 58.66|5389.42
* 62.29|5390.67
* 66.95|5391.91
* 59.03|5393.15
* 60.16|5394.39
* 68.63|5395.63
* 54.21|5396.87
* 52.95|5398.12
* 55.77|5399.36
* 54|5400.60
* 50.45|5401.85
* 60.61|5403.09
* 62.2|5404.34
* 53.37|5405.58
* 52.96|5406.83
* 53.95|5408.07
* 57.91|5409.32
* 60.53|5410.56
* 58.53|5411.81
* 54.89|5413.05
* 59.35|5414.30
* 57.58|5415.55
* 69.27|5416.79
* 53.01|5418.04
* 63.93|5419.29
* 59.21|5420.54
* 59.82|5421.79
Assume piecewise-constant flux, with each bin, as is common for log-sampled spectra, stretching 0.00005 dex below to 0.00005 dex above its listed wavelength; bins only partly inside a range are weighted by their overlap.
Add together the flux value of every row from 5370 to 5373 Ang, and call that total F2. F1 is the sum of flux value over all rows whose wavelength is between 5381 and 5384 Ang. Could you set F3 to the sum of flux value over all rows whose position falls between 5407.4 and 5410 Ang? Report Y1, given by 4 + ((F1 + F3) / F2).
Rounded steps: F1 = 110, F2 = 108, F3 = 112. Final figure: 6.05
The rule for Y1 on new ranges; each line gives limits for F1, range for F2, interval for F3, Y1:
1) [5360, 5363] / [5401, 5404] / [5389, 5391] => 6.13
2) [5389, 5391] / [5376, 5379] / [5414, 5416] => 6.11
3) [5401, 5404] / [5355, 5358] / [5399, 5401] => 5.85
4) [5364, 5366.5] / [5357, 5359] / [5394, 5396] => 5.83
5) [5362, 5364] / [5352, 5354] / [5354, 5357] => 6.05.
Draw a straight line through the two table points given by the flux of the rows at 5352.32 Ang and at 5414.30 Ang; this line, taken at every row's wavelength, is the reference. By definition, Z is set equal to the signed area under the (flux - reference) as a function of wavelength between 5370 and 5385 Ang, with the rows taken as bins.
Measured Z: -57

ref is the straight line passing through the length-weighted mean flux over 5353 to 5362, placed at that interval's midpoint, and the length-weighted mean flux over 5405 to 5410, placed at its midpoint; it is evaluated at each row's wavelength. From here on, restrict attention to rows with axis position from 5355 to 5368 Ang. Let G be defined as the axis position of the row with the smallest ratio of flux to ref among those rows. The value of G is 5360.96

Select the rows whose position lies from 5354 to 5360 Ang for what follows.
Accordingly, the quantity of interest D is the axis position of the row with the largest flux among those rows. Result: 5358.49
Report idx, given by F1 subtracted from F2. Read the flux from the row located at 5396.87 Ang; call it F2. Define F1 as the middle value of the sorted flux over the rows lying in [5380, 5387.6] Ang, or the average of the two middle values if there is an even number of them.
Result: -1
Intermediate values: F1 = 54.8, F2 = 54.21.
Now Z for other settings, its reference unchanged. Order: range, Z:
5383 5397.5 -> 3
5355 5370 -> -6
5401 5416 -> -39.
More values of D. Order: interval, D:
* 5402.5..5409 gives 5404.34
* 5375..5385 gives 5379.51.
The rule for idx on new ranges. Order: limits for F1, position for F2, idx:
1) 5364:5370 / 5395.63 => 11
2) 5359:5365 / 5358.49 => 9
